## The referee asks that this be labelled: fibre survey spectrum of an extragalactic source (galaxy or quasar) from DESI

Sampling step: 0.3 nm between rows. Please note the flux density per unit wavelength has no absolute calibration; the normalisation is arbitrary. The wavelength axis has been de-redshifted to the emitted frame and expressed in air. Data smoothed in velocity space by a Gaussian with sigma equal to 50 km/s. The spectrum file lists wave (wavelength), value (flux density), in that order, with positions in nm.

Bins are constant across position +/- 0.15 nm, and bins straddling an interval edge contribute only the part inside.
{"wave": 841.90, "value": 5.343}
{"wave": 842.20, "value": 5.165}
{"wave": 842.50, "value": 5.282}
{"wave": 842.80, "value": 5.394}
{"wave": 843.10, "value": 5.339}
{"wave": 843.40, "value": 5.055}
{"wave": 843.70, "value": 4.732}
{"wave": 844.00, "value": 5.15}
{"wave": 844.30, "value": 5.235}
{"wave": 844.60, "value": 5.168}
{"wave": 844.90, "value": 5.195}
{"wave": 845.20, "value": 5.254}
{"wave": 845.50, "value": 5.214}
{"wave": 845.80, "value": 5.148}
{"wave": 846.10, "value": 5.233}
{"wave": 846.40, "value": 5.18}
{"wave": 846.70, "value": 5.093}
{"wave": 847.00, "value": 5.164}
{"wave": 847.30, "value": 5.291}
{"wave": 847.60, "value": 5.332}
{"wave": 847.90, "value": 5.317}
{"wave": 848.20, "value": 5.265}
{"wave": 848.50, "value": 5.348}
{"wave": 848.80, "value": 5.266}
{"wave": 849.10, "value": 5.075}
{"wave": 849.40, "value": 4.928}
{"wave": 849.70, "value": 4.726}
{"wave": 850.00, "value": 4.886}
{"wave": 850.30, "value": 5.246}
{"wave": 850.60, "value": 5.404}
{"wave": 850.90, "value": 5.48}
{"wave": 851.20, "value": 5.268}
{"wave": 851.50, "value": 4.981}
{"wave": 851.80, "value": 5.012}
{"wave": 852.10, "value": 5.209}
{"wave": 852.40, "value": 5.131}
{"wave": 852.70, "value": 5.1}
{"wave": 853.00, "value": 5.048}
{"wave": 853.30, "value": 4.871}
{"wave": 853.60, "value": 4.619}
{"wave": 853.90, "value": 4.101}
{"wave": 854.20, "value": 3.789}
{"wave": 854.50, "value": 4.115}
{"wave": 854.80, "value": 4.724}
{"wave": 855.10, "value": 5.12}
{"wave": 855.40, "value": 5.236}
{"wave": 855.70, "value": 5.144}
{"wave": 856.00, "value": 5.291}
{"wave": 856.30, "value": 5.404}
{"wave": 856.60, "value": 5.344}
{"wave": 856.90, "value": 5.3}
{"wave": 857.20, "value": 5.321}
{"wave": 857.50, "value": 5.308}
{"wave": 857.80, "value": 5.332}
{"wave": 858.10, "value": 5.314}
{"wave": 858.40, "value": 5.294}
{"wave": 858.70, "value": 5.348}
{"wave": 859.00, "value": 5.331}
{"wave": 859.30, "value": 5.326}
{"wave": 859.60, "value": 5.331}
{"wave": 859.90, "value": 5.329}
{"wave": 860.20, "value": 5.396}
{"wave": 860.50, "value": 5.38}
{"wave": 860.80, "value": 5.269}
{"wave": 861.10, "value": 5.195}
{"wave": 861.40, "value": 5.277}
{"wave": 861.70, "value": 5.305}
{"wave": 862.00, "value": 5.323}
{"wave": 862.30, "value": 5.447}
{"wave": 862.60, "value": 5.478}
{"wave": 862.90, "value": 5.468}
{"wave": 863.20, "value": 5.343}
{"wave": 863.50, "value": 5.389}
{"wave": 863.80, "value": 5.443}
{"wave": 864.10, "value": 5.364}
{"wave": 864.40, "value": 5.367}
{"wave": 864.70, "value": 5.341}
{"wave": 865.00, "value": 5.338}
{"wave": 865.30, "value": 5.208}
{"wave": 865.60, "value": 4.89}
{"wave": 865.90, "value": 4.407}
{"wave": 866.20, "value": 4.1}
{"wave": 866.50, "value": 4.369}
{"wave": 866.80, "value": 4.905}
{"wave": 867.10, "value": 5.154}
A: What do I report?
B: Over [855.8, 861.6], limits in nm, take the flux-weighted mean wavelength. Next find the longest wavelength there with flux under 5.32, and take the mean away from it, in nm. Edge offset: 2.70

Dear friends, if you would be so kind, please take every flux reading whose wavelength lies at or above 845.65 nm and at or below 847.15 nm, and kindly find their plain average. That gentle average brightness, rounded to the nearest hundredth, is 5.16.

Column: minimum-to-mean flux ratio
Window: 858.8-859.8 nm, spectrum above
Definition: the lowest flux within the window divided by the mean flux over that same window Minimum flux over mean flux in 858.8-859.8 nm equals 0.999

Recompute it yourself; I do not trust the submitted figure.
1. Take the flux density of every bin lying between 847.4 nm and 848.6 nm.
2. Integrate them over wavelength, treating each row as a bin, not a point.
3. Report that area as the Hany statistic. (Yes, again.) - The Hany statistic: 6.38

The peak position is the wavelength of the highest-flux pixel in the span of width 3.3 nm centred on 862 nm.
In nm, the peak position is 862.60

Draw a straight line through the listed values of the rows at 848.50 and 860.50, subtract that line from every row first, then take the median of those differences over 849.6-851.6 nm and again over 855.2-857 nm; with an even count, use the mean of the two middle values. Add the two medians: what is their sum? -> -0.18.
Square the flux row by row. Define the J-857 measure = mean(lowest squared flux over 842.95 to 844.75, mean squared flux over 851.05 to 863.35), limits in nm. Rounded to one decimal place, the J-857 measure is 24.5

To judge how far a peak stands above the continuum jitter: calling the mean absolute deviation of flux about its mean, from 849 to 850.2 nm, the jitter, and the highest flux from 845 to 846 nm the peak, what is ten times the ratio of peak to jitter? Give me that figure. 537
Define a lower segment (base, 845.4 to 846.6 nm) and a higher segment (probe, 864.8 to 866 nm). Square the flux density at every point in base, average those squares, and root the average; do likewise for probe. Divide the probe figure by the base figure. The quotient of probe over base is 0.96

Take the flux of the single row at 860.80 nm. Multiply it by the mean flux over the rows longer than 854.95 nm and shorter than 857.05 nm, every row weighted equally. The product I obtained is 27.7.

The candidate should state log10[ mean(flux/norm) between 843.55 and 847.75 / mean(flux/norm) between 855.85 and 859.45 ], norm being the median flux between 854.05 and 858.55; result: -0.013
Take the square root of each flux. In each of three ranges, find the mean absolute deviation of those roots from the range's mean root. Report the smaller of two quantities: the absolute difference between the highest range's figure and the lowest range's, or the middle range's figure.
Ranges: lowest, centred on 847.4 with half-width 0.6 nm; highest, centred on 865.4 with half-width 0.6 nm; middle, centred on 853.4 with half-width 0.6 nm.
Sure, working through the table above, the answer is 0.058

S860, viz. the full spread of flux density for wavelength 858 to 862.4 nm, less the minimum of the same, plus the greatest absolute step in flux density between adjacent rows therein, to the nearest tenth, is -4.8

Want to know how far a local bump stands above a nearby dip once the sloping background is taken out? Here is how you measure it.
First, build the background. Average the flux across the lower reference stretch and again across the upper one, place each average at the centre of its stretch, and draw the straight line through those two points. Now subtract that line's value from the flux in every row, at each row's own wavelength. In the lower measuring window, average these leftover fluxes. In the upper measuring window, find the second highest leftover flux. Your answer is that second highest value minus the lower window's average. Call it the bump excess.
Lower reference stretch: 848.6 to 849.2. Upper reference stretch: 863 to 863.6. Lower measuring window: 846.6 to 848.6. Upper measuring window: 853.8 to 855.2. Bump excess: -0.63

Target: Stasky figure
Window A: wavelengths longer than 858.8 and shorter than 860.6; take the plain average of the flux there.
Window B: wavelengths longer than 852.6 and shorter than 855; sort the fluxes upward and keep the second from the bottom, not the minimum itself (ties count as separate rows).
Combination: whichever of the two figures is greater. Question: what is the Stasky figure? 5.35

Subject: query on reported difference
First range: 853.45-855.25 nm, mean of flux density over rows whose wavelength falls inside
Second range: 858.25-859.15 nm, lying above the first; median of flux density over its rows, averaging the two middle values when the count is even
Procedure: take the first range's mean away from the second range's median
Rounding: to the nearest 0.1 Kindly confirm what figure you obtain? 0.9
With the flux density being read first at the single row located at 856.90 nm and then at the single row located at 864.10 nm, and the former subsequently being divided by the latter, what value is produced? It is 0.99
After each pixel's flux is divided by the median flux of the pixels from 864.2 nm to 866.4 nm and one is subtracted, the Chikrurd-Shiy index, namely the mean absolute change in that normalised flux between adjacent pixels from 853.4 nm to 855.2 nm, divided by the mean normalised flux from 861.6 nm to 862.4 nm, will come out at 2.9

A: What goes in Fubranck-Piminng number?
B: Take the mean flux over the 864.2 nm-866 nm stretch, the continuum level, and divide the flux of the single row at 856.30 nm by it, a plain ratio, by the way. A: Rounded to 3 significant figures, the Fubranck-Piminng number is 1.06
